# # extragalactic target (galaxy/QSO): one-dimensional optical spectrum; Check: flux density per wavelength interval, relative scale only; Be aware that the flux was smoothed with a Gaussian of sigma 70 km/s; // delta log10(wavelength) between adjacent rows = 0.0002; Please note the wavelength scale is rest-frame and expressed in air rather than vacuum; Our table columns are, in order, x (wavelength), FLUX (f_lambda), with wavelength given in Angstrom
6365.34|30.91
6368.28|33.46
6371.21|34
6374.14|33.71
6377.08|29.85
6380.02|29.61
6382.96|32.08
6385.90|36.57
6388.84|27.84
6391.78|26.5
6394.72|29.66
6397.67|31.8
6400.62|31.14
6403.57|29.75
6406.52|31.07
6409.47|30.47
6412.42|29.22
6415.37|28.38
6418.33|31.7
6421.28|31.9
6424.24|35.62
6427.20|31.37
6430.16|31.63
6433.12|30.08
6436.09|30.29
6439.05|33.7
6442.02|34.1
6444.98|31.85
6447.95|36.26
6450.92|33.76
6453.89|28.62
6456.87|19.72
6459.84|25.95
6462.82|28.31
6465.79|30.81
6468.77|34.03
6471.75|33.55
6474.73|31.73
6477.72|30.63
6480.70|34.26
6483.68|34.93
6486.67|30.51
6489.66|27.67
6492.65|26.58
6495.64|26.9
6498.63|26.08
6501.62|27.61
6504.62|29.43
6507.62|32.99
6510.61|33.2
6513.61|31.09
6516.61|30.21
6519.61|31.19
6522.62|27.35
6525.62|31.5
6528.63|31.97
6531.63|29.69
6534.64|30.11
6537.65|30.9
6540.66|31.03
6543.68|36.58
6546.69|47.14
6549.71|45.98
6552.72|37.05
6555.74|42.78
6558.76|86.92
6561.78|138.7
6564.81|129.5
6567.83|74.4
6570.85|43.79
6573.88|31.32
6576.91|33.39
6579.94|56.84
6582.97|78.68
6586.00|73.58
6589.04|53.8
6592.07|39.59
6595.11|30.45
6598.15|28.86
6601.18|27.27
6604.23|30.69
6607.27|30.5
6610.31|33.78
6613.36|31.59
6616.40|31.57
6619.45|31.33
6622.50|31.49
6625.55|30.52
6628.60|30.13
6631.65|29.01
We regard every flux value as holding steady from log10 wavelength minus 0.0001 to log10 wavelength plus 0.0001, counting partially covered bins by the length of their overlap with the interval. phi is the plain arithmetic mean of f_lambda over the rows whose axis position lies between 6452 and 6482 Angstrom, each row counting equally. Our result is 29.8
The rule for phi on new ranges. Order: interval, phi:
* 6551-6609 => 56.2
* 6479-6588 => 44.2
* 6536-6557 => 38.8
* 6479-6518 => 30.1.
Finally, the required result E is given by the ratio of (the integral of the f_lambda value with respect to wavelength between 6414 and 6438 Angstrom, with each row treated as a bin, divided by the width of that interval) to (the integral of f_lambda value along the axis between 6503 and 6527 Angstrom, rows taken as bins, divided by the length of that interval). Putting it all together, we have 1.02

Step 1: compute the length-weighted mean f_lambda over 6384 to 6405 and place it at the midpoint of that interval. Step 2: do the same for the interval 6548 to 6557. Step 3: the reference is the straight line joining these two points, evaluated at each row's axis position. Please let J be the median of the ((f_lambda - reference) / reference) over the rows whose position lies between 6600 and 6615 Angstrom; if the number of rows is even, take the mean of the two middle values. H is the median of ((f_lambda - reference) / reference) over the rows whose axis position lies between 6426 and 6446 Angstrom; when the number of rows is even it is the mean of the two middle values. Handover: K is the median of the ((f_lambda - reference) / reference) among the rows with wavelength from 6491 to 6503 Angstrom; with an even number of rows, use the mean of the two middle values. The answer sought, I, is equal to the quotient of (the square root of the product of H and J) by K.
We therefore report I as -0.42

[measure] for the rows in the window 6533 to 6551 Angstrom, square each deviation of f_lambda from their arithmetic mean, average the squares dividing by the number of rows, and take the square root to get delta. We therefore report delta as 7.1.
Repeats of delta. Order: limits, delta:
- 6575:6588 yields 17.7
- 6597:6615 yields 2.0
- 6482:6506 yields 2.7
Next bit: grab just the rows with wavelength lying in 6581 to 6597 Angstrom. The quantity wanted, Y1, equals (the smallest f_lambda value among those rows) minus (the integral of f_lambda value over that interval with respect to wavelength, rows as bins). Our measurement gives -844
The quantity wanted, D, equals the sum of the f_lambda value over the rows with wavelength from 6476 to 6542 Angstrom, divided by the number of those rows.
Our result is 30.3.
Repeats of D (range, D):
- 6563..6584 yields 64.0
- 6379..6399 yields 30.6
